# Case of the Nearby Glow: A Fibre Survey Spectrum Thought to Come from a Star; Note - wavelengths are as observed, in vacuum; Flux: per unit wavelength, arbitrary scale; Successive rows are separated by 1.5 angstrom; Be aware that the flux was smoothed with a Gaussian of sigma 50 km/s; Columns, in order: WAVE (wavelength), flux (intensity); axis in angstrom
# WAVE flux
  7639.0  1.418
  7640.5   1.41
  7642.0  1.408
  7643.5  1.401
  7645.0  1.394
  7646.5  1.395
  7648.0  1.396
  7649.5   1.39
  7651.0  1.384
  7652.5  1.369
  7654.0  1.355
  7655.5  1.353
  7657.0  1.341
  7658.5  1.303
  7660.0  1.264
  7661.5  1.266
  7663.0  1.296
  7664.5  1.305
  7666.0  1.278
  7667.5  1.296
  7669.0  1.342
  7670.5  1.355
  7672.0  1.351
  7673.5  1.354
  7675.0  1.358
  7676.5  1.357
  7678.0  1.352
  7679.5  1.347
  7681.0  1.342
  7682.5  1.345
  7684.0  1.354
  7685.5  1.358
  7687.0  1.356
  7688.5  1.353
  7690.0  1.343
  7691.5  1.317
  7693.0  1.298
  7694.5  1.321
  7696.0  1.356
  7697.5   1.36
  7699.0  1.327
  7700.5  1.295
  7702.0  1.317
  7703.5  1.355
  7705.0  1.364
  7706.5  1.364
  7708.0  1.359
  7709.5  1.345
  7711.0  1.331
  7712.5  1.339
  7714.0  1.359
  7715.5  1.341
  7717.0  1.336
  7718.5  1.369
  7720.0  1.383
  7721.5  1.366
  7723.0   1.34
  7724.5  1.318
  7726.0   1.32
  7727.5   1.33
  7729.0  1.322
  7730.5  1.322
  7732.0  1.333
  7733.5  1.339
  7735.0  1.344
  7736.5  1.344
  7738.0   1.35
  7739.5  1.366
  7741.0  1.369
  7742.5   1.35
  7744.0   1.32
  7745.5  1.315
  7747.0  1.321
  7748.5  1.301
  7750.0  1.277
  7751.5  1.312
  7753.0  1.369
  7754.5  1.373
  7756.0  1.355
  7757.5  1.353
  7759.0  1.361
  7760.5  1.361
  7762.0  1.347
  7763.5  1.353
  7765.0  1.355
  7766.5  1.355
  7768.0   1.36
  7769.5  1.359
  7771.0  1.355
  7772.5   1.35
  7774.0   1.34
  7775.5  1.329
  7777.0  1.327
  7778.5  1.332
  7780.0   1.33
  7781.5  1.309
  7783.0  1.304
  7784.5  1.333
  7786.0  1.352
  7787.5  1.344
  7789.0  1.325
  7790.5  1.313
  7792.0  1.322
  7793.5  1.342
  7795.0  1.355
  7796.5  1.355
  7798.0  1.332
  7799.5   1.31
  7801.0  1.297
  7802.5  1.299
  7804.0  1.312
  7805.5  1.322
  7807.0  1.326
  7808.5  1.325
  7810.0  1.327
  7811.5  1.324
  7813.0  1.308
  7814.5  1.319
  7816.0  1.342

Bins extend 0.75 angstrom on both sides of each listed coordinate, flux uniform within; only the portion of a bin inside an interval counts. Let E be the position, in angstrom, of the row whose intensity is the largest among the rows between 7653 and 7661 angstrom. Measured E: 7654.0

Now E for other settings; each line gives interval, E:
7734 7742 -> 7741.0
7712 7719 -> 7718.5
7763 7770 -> 7768.0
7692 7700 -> 7697.5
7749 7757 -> 7754.5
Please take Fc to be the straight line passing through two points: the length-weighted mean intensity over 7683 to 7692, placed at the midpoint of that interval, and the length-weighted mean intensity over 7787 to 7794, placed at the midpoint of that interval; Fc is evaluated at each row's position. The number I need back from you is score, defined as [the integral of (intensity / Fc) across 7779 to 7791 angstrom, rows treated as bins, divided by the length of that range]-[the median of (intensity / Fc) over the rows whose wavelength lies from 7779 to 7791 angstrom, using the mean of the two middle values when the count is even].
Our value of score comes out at -0.001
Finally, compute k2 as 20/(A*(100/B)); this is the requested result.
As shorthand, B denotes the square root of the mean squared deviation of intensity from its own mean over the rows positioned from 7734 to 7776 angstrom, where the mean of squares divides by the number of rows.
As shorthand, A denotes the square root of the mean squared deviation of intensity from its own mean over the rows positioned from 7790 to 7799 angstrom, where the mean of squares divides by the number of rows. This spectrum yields 0.28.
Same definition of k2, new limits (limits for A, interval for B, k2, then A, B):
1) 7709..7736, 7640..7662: 0.54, 0.0175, 0.047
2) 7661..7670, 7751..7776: 0.12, 0.0238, 0.014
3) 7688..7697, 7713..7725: 0.19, 0.0210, 0.020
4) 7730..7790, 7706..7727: 0.18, 0.0211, 0.019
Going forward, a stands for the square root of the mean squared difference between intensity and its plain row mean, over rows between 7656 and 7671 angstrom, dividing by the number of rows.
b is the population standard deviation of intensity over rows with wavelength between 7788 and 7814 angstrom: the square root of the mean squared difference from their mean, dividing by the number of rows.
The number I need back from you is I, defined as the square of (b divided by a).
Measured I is 0.3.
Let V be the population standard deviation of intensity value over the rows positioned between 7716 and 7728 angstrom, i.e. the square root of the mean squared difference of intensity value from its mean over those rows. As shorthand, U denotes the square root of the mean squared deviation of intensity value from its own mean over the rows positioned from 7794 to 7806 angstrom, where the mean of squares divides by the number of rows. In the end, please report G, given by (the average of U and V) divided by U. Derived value 1.03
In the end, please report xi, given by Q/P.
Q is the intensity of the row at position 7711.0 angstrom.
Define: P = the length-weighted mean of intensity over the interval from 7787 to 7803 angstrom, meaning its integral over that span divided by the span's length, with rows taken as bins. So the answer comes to 1.00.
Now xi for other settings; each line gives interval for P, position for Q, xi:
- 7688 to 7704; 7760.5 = 1.02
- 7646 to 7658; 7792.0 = 0.96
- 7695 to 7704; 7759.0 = 1.02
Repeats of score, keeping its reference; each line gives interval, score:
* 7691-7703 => 0.004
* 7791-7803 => 0.000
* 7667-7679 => -0.005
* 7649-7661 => -0.009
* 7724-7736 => 0.002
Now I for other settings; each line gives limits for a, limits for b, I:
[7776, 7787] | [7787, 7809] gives 1.4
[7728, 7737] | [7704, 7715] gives 1.7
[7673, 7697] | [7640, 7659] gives 3.1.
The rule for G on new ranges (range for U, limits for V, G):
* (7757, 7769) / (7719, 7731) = 2.99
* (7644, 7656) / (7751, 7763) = 1.03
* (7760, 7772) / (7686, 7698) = 3.06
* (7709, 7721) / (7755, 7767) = 0.62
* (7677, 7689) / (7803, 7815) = 1.12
